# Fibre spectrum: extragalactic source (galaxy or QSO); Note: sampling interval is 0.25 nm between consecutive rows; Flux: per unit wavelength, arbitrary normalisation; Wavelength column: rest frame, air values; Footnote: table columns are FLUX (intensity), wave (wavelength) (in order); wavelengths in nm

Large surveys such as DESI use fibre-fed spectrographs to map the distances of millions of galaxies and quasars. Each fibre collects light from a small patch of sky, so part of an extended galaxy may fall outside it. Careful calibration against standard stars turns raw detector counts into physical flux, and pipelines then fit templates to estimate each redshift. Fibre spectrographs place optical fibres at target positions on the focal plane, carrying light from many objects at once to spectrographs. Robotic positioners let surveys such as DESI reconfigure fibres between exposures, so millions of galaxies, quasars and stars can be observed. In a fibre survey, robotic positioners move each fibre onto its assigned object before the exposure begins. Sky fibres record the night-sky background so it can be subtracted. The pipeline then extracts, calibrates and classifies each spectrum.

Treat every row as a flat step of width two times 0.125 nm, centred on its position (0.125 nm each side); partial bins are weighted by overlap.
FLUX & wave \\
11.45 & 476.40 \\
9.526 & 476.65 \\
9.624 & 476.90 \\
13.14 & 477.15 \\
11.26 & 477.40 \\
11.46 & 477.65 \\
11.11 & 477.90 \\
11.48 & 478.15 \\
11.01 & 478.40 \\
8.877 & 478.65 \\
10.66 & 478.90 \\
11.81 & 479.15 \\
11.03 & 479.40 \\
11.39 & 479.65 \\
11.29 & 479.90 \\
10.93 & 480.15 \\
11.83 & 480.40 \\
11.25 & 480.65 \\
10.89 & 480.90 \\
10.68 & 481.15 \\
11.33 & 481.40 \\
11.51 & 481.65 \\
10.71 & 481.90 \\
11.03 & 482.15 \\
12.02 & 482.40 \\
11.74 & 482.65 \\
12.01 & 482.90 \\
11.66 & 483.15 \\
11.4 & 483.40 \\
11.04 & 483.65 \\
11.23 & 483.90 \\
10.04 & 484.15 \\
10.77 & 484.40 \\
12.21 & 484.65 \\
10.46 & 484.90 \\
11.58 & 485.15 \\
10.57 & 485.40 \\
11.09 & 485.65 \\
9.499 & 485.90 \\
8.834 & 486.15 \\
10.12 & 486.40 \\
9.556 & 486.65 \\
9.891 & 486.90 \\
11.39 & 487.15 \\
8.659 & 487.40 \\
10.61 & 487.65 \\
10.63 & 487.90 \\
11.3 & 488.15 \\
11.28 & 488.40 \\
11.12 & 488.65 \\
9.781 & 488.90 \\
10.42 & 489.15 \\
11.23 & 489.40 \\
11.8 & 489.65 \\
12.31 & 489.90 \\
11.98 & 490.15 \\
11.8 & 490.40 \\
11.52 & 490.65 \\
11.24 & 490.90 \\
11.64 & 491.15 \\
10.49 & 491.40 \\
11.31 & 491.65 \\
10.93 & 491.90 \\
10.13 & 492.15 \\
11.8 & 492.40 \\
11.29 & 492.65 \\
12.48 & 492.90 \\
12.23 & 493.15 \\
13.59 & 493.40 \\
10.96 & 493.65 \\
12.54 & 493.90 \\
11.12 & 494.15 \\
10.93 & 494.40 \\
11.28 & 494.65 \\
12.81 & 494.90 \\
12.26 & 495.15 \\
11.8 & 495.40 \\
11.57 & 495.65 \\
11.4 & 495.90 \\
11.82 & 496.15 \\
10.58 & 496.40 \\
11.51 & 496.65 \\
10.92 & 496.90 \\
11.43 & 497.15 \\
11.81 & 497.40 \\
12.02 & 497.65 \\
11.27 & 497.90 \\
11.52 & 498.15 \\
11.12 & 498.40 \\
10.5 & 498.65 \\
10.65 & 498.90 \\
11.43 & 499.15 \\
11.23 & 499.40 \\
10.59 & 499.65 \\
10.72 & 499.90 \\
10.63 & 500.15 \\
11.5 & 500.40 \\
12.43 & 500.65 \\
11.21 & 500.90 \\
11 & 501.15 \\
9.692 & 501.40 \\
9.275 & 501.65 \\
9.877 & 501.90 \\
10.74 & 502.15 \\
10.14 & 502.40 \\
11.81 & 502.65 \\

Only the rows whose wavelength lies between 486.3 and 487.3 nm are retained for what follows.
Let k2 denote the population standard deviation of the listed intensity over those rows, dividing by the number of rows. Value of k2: 0.69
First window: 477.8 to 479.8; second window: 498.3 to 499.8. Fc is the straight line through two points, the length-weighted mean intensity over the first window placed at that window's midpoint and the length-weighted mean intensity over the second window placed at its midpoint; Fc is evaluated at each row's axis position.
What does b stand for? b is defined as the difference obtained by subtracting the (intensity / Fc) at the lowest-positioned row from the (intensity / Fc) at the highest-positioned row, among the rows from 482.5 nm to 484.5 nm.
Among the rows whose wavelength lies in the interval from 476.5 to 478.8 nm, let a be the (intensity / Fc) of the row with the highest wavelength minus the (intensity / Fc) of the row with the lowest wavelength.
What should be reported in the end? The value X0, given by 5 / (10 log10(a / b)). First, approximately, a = -0.059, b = -0.09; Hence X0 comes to -2.86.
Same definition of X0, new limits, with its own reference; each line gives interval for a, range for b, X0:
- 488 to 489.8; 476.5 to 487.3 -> -0.87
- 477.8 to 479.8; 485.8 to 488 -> -0.83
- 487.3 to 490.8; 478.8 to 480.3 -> 0.49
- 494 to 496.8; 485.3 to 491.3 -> -1.14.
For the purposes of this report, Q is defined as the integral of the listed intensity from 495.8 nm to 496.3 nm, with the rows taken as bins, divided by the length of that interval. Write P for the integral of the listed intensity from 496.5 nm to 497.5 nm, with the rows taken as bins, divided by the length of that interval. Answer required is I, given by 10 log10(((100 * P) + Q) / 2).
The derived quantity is 27.6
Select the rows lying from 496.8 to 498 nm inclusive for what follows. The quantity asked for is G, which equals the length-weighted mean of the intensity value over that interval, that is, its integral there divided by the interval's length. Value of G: 11.5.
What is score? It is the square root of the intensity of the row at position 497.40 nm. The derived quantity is 3.44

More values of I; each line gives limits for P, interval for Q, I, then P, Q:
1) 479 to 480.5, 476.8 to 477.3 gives 27.6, 11.4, 11.5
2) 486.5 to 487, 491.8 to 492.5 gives 26.9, 9.7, 10.9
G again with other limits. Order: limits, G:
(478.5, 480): 10.8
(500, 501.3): 11.3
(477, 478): 11.7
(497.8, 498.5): 11.3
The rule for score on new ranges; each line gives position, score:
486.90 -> 3.14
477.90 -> 3.33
